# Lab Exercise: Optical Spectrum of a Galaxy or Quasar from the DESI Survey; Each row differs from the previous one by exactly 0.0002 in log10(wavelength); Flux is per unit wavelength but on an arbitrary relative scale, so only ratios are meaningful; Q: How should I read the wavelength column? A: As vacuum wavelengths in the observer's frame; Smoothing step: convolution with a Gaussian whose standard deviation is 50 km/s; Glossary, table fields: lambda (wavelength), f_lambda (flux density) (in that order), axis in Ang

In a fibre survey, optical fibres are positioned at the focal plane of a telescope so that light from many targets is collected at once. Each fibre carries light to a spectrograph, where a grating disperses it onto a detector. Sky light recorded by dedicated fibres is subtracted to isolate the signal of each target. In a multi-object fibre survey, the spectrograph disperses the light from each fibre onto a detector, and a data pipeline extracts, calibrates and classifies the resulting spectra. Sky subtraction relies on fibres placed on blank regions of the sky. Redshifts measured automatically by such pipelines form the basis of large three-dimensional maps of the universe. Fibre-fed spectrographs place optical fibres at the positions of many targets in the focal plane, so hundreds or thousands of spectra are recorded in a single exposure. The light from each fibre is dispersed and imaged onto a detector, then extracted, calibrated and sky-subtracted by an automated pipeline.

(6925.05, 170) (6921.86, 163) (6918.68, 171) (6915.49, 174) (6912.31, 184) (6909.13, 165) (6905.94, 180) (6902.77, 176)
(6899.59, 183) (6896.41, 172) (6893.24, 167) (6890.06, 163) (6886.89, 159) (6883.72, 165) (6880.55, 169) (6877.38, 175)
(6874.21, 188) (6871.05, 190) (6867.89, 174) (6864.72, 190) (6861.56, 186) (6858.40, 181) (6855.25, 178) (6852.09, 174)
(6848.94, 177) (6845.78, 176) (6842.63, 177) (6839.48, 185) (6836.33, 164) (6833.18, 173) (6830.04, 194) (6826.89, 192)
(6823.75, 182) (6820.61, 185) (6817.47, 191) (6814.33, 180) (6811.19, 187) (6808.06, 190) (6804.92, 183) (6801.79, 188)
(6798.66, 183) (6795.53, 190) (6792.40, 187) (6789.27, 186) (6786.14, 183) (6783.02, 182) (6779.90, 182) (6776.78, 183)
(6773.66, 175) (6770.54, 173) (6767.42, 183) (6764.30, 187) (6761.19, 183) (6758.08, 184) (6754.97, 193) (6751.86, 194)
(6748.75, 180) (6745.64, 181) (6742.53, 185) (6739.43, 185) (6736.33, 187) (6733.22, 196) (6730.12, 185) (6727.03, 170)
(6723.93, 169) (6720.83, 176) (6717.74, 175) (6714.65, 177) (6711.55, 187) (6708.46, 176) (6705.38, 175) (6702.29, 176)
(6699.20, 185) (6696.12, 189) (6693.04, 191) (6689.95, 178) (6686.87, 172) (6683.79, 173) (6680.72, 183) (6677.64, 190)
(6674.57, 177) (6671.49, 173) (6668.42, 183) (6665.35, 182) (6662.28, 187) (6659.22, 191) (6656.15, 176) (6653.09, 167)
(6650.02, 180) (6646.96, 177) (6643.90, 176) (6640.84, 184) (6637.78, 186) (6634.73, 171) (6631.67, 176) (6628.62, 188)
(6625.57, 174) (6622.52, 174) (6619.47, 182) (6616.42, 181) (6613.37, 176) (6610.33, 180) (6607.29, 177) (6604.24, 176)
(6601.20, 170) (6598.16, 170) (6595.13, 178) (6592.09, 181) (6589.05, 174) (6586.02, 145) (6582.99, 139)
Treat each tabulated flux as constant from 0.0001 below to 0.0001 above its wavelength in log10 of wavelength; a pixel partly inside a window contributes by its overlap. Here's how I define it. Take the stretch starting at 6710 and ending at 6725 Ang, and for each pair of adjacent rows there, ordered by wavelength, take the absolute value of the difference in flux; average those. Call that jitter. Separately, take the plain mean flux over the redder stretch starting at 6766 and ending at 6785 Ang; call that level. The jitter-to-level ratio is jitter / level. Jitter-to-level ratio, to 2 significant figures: 0.028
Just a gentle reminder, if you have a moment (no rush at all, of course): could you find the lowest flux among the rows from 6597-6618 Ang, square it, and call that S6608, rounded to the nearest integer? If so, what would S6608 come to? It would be 28900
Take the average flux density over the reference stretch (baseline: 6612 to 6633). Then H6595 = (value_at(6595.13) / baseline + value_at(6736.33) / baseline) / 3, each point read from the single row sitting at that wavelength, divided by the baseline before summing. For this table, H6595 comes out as 0.681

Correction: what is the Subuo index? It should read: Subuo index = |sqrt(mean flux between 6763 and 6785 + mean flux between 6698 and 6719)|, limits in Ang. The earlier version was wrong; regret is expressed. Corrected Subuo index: 19.0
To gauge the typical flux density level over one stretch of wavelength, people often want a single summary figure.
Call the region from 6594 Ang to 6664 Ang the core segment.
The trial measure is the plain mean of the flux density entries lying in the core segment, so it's 178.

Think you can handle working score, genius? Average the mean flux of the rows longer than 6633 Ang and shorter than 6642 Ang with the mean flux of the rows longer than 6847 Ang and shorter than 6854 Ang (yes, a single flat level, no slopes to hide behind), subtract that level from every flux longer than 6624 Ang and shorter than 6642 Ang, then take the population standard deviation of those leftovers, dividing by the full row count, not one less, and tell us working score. 6.4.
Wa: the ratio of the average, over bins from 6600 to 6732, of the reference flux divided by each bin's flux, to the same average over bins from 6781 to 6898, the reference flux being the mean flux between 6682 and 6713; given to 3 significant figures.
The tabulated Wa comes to 1.01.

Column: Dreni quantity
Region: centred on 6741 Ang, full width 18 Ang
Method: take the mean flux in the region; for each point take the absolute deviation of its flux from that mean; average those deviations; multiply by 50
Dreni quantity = 194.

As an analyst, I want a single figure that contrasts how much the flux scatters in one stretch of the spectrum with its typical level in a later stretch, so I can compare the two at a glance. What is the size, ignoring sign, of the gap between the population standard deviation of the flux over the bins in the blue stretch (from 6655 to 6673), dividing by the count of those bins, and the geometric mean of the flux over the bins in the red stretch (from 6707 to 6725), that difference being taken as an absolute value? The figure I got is 170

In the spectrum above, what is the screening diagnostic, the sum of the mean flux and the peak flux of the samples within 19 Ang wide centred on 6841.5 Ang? 360.3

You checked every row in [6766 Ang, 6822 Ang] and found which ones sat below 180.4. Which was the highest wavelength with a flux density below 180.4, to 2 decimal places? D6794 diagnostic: 6814.33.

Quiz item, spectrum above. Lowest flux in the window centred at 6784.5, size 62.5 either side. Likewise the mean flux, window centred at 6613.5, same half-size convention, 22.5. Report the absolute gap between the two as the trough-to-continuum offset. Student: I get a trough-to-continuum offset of 13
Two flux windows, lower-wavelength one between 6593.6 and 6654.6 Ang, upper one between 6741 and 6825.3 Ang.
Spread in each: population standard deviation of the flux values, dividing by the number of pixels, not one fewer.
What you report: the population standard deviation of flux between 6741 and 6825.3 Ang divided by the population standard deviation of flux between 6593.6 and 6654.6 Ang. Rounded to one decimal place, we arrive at 0.9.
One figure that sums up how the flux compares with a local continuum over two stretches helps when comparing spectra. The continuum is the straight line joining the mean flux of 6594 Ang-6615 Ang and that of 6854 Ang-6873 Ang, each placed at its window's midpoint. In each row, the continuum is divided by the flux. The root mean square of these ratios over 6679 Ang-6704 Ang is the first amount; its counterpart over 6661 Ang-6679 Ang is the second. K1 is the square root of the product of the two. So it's 0.981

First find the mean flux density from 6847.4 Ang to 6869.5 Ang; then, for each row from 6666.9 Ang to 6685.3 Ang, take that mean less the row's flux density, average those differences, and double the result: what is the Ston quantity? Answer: 0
